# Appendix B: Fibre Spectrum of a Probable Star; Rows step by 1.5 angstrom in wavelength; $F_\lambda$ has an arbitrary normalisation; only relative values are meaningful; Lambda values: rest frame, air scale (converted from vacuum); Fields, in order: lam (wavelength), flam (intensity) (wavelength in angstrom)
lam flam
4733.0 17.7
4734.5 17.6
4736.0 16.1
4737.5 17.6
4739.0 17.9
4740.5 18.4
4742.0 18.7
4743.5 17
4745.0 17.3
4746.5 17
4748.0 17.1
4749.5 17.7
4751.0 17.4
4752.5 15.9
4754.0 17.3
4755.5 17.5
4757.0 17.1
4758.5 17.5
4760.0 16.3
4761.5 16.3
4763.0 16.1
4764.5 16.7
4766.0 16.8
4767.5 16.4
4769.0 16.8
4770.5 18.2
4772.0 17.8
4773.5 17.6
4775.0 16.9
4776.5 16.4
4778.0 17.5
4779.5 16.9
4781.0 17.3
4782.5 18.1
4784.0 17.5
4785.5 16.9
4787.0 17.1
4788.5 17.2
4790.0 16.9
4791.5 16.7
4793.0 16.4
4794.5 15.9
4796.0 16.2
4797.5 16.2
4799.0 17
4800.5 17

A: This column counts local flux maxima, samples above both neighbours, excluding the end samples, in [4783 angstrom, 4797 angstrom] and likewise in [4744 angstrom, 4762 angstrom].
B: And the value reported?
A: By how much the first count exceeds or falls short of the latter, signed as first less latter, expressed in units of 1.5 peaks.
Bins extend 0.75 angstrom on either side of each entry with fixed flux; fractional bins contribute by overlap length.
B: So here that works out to -1.3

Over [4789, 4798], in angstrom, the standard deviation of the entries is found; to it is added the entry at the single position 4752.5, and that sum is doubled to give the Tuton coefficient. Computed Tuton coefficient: 32.5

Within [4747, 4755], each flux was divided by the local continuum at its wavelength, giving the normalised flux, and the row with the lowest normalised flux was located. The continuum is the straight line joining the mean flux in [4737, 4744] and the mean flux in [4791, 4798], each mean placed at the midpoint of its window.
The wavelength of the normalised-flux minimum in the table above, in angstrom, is 4752.5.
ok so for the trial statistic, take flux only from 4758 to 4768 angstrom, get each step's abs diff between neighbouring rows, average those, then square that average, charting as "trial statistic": 0.17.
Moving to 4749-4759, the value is 0.49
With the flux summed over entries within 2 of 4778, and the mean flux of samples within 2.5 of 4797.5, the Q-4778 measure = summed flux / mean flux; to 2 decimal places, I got 3.09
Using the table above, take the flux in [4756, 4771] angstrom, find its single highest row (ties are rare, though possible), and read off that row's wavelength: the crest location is 4770.5 angstrom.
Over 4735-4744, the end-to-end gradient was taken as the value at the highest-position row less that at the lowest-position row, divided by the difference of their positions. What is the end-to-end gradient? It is 0.120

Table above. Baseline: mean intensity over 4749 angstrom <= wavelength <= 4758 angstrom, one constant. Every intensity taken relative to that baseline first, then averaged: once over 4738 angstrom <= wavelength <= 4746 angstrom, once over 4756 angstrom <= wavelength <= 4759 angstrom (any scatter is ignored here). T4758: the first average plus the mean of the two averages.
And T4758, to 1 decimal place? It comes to 1.1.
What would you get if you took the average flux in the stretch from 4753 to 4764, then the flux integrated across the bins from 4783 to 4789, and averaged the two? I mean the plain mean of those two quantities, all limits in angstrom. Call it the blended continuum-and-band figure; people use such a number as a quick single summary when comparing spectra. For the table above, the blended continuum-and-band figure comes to 60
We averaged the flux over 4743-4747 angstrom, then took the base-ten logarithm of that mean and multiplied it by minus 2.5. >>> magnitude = -3.08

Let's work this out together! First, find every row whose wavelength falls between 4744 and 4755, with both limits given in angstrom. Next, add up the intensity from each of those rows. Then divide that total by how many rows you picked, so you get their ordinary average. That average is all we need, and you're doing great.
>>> 17.1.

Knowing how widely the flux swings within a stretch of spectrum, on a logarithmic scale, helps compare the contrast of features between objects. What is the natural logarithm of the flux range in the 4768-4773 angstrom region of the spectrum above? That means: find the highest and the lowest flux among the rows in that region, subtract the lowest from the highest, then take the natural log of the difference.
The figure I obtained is 0.34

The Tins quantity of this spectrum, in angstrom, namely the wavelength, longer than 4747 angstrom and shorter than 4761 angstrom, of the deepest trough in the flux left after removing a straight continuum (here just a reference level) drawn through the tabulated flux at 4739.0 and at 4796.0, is 4752.5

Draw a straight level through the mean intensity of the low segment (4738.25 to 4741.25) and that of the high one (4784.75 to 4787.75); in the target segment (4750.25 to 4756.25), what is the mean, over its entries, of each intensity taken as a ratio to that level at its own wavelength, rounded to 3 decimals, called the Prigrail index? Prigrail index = 0.956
